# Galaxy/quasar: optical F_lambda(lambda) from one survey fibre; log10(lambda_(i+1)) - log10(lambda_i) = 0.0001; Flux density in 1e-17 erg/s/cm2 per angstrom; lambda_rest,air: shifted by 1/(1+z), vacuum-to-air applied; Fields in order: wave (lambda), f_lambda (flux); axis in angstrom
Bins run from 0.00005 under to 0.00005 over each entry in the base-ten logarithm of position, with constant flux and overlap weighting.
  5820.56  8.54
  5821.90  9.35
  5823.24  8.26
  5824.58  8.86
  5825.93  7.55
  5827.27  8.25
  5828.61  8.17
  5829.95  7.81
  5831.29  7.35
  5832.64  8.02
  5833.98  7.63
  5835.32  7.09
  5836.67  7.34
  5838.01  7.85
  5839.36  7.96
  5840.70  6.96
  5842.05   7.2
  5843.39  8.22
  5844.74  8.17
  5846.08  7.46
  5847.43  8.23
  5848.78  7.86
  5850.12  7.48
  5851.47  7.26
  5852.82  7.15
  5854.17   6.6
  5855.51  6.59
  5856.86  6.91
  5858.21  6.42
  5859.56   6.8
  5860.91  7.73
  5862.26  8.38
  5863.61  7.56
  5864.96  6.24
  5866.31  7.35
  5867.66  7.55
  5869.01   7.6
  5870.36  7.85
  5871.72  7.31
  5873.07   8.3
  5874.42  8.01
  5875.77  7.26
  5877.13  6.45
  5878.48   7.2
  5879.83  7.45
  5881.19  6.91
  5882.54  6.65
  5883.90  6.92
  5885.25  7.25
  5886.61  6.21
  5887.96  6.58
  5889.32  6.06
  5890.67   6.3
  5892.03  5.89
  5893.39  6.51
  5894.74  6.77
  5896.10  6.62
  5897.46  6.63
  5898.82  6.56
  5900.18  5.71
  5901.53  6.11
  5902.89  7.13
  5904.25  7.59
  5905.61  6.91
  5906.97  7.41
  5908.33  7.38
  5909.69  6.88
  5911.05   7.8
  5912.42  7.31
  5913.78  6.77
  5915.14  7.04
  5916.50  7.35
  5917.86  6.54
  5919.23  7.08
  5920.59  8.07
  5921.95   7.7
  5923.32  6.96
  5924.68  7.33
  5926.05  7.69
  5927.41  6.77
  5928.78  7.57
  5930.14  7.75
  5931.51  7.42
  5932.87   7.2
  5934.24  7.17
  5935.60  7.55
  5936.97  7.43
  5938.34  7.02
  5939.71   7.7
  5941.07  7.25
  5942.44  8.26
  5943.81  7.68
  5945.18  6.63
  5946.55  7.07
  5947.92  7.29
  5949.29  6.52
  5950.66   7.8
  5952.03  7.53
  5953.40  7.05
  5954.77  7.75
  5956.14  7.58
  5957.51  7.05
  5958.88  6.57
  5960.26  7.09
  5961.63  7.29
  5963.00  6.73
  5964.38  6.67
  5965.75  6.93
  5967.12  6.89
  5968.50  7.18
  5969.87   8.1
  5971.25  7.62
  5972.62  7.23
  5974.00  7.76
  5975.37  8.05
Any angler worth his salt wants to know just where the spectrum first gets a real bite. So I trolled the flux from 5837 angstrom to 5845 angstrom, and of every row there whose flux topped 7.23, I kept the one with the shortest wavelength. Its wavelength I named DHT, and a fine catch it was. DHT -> 5838.01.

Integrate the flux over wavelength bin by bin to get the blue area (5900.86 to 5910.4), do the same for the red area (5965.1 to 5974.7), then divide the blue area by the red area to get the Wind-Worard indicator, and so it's 0.95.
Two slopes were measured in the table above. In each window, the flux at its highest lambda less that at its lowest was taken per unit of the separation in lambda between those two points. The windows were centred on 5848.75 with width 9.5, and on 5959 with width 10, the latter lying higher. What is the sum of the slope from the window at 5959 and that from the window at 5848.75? -0.25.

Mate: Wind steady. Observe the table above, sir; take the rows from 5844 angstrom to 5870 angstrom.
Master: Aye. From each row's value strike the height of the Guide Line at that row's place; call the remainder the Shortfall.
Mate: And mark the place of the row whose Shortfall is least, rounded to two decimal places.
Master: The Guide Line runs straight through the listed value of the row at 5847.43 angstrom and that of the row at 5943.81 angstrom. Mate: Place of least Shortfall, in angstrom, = 5864.96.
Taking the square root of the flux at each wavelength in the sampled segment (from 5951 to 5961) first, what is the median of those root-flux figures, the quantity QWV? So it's 2.66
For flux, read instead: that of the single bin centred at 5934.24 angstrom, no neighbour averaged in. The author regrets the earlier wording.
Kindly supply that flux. 7.17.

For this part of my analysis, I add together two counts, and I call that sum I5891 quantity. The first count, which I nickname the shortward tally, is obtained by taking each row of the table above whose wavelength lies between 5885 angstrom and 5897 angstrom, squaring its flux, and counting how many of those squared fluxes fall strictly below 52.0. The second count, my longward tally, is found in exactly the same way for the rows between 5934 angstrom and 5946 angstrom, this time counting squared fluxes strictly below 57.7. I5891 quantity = 14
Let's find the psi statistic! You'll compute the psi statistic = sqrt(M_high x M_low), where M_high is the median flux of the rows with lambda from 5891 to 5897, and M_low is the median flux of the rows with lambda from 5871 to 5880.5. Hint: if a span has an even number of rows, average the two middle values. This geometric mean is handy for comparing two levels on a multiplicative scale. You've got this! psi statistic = 6.927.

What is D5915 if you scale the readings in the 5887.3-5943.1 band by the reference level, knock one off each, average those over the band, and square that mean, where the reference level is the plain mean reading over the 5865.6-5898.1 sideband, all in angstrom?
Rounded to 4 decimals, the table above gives 0.0001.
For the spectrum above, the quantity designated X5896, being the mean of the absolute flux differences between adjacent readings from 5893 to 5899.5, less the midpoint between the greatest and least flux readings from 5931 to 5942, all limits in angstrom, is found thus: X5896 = -7.24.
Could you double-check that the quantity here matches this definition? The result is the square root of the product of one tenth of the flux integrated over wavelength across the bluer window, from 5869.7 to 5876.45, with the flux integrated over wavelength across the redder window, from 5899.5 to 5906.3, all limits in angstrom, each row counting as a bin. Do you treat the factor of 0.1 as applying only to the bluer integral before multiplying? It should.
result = 15.4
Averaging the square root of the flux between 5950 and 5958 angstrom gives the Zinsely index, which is 2.73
